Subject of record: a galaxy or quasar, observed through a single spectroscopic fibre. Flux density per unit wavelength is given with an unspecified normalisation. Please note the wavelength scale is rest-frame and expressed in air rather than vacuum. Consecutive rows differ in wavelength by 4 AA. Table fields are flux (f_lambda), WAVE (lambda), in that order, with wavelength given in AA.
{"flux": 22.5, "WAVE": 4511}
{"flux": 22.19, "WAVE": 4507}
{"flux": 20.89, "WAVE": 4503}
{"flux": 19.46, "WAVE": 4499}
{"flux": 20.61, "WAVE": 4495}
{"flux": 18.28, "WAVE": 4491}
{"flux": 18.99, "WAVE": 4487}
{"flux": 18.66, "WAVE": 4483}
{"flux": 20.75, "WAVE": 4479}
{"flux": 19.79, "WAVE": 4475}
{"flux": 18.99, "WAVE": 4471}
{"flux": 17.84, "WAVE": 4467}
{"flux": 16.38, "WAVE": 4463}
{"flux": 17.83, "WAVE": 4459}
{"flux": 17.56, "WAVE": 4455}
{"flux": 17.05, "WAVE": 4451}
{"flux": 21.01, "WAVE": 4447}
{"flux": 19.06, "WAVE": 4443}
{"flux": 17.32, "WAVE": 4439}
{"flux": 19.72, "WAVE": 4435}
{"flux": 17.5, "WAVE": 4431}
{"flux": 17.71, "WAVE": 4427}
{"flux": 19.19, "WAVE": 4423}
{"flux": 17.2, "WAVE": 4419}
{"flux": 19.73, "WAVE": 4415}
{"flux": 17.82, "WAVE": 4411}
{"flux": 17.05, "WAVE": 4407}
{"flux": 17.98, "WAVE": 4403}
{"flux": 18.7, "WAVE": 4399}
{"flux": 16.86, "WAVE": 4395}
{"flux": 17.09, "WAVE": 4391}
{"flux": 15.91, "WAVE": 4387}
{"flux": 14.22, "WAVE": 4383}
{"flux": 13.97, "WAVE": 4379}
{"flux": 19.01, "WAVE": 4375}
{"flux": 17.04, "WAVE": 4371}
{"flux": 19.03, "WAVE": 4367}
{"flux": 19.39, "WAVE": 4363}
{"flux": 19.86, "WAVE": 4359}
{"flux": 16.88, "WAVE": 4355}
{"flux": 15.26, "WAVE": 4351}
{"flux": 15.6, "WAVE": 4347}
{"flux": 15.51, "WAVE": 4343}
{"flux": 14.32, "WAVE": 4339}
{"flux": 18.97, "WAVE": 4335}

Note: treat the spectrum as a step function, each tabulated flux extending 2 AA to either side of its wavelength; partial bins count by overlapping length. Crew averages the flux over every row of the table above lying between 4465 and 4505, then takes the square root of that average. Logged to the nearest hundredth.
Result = 4.41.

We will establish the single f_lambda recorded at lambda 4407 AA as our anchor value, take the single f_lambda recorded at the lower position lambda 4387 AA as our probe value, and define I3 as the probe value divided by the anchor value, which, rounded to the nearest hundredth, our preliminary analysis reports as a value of 0.93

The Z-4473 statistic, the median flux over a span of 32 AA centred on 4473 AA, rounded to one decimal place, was 18.8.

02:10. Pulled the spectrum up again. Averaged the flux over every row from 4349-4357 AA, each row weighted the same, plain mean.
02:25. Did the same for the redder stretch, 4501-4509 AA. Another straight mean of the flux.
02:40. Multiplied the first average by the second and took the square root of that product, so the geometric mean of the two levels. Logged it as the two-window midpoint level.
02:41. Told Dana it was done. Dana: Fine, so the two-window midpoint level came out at 18.6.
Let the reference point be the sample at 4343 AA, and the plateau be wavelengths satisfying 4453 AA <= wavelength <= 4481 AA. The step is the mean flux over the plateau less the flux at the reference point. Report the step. 3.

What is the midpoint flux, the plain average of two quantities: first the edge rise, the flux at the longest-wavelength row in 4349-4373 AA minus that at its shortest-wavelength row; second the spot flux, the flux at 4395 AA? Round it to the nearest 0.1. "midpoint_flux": 9.3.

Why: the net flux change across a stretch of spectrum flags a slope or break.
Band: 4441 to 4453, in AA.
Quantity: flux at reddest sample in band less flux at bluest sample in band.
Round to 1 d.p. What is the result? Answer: -2.0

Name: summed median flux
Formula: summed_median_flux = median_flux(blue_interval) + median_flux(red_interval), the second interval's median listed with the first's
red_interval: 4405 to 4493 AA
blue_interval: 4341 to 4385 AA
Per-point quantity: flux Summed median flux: 34.9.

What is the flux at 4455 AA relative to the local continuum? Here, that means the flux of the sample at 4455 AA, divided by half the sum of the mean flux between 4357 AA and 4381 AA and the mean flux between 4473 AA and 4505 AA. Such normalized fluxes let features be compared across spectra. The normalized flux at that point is 0.931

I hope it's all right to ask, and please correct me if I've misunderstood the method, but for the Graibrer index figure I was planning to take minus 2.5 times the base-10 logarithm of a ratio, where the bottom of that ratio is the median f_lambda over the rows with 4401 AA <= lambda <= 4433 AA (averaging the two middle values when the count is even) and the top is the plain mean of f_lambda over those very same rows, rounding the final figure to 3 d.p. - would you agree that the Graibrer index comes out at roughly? -0.016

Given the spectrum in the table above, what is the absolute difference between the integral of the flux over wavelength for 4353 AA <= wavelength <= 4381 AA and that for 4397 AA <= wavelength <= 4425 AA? 10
